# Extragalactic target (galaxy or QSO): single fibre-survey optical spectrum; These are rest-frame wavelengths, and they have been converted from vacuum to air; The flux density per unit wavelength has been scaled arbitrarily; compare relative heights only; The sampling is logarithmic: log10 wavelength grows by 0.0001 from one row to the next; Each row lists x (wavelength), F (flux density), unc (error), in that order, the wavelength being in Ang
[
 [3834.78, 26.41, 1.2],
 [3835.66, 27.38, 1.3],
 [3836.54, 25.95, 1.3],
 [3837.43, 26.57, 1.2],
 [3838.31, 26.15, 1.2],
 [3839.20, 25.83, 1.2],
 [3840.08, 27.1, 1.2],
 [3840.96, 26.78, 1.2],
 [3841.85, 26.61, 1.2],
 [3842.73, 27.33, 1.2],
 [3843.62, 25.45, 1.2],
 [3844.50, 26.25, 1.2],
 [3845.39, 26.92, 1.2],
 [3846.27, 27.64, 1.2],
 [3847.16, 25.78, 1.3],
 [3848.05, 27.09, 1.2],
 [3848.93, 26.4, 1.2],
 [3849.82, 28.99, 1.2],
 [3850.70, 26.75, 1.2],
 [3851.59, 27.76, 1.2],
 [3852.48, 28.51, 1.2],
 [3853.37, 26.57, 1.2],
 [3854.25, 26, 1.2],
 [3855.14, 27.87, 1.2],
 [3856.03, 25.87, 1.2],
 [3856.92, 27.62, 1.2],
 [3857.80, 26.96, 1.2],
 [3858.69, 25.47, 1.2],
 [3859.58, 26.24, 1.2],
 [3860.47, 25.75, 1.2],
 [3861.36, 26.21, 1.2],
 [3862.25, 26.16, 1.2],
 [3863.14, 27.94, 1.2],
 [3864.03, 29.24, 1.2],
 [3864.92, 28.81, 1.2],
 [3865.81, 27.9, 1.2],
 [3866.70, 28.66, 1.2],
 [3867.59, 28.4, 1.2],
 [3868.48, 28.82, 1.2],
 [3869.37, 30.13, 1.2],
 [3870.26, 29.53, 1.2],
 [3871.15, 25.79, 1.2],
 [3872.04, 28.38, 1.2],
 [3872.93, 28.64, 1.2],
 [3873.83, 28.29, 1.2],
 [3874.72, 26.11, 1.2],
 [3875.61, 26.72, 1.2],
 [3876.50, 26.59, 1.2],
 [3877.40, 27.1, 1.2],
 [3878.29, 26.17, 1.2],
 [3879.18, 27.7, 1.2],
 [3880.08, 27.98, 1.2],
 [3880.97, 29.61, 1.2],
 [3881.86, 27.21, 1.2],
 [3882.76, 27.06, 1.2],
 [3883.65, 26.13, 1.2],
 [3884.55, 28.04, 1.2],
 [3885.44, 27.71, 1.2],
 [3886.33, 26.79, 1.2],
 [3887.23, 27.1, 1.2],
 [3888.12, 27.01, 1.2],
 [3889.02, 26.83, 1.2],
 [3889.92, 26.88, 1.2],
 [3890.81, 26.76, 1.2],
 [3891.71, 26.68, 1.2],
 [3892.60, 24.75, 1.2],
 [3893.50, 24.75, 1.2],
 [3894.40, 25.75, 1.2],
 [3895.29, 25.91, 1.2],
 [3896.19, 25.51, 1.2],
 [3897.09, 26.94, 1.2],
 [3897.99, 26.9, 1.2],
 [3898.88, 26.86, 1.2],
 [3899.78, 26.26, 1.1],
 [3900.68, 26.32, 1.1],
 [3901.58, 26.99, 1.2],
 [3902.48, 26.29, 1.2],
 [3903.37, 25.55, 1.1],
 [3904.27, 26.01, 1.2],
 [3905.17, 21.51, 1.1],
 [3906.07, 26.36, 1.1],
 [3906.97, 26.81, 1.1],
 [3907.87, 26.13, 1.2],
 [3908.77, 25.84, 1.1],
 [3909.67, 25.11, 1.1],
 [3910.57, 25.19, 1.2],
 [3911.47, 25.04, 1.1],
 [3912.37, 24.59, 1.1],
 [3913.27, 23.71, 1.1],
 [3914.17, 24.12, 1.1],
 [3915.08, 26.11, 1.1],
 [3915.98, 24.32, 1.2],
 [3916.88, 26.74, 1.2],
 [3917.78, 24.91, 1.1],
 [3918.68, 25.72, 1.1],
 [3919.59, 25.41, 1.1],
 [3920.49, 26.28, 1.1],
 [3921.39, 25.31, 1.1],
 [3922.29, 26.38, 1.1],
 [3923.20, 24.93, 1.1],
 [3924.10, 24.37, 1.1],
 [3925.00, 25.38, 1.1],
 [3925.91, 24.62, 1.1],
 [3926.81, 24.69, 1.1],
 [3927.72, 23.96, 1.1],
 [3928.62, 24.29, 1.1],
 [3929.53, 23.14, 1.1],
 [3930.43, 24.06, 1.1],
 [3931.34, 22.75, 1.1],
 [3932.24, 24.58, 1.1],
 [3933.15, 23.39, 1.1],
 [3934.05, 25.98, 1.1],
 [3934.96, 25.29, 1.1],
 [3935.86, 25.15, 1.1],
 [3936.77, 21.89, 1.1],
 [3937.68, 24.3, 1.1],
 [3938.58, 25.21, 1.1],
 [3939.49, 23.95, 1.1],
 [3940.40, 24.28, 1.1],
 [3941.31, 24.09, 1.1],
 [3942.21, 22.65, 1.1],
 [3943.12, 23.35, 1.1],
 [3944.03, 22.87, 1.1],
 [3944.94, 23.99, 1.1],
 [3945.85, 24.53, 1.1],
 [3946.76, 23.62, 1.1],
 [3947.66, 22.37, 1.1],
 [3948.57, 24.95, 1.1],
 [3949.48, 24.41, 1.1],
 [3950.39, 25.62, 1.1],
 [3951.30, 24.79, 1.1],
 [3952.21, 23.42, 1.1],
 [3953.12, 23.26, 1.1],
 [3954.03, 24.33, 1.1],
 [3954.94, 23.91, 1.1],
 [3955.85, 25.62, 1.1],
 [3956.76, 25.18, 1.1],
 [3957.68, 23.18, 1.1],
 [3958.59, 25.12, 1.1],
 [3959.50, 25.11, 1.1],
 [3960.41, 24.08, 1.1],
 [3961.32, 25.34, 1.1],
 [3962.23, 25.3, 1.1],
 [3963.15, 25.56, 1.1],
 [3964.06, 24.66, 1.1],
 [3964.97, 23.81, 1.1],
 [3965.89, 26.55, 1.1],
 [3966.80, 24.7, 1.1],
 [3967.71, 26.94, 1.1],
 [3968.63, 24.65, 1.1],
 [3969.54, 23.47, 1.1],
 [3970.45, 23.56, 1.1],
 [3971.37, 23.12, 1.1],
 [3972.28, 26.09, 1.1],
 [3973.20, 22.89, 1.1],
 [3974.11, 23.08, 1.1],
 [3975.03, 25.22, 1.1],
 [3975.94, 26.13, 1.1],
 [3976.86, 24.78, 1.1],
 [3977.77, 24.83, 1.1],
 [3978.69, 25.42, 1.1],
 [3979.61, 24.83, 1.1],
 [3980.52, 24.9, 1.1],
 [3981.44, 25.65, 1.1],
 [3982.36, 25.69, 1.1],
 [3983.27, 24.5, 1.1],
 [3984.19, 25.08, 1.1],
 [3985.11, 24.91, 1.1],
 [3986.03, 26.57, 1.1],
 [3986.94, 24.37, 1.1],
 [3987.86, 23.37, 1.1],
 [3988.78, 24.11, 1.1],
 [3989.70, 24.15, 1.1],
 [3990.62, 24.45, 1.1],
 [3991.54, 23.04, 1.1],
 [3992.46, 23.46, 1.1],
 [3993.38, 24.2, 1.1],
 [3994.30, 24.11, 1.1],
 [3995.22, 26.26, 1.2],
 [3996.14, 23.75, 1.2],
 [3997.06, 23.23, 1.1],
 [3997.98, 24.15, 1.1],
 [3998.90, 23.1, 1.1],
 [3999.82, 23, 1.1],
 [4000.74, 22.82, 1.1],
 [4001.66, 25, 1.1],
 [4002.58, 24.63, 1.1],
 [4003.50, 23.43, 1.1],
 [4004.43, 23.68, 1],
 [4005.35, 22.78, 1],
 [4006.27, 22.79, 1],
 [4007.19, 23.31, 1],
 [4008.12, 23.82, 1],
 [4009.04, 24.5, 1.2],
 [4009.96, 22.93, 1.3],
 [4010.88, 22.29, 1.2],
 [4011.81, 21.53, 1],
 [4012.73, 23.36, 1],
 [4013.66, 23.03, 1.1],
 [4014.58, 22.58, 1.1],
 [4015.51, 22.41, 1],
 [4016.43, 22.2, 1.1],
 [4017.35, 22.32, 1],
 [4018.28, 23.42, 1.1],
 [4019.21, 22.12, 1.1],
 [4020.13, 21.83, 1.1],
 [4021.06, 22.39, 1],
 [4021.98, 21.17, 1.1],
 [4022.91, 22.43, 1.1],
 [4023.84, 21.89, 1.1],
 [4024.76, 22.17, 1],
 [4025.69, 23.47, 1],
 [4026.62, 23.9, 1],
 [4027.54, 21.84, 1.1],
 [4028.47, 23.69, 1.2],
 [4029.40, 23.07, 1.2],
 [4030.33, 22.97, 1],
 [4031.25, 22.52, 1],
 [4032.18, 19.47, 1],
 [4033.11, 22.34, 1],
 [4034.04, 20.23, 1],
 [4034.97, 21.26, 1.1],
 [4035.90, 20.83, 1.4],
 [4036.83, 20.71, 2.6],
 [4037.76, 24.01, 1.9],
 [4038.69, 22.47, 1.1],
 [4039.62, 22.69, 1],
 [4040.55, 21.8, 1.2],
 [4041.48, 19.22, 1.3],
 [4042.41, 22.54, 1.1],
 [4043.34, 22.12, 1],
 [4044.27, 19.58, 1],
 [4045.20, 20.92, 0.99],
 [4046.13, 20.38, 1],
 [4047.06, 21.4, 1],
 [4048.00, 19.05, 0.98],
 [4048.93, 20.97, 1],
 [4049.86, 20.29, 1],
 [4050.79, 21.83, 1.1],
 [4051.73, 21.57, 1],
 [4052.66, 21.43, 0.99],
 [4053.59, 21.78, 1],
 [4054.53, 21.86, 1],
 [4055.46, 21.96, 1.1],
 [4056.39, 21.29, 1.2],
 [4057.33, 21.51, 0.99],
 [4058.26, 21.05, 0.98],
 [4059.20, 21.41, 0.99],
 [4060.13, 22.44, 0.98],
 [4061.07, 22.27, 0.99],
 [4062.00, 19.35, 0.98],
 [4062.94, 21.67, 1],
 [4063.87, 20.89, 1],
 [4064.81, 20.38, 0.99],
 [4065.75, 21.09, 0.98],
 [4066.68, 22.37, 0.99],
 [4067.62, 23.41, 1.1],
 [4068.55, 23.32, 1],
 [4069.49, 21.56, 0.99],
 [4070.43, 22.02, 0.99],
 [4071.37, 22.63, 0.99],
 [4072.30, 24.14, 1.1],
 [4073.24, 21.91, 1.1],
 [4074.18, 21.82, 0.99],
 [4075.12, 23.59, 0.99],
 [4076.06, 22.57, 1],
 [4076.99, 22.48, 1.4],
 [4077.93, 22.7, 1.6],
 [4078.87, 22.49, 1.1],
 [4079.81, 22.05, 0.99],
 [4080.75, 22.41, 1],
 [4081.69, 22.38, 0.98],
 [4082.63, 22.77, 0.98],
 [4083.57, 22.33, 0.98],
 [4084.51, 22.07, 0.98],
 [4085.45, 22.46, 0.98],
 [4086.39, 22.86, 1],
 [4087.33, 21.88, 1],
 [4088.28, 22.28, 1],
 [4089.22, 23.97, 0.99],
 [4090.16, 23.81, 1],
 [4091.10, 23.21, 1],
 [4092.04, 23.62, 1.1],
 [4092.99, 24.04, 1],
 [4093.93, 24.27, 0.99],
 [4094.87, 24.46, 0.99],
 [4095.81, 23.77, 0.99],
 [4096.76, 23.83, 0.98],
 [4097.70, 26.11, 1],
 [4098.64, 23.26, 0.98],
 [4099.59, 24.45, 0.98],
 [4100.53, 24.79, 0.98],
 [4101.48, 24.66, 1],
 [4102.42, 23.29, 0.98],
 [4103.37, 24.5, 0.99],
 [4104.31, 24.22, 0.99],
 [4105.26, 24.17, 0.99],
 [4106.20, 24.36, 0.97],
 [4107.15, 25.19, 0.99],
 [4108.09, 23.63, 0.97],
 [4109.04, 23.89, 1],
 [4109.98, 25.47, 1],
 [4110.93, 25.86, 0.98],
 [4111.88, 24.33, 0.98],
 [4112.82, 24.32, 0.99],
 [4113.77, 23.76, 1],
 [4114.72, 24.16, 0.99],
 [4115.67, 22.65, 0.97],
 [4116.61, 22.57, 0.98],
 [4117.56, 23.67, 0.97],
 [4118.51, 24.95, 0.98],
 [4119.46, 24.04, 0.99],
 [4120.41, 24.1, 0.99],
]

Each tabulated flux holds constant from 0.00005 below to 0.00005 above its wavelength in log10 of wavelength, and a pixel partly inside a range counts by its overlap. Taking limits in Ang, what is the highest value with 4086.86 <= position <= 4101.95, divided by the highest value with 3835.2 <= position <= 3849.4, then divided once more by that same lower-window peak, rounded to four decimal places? 0.0342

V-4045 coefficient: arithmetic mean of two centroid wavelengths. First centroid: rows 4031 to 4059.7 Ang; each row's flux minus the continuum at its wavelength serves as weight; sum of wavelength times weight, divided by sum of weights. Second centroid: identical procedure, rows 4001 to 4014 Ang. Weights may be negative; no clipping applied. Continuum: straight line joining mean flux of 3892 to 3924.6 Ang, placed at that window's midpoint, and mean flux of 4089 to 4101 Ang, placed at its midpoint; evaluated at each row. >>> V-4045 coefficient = 4027.0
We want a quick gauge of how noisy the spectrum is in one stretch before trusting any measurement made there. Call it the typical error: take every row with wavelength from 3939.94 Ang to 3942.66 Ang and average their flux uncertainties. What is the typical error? 1.10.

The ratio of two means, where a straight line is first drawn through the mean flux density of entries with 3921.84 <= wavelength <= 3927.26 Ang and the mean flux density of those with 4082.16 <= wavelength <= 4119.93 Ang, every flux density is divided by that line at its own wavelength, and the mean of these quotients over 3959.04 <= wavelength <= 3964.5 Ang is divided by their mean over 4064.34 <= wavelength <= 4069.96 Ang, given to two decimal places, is 1.10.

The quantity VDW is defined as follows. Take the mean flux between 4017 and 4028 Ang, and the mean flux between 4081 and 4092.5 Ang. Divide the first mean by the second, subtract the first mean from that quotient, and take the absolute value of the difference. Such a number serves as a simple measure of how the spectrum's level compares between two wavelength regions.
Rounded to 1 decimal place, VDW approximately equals 21.4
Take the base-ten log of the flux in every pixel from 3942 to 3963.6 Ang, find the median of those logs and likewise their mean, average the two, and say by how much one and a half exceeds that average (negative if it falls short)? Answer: 0.114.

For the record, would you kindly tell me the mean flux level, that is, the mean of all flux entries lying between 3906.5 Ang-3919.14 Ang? 25.3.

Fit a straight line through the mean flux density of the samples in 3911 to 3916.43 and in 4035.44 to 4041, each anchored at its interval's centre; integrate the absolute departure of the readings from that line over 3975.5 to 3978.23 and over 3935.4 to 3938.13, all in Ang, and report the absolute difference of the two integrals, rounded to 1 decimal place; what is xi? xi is 2.1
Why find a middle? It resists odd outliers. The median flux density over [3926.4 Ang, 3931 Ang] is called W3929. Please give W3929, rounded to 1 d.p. 24.1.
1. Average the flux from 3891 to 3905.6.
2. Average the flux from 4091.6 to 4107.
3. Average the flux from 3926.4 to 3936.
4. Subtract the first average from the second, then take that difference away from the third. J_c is 25.9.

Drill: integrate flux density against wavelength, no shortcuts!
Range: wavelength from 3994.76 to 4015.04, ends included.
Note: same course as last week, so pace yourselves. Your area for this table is 476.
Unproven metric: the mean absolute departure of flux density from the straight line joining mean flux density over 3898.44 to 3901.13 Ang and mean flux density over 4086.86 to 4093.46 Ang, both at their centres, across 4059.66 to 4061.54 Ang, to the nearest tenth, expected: 1.4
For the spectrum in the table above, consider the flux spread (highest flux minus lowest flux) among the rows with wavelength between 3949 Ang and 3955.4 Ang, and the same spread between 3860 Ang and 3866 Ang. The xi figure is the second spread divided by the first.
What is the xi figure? 1.5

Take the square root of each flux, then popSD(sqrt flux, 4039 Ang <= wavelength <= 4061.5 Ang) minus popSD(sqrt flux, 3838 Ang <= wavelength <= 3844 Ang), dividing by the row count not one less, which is 0.045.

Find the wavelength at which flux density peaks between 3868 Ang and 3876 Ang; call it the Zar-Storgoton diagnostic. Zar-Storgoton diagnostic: 3869.37 Ang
